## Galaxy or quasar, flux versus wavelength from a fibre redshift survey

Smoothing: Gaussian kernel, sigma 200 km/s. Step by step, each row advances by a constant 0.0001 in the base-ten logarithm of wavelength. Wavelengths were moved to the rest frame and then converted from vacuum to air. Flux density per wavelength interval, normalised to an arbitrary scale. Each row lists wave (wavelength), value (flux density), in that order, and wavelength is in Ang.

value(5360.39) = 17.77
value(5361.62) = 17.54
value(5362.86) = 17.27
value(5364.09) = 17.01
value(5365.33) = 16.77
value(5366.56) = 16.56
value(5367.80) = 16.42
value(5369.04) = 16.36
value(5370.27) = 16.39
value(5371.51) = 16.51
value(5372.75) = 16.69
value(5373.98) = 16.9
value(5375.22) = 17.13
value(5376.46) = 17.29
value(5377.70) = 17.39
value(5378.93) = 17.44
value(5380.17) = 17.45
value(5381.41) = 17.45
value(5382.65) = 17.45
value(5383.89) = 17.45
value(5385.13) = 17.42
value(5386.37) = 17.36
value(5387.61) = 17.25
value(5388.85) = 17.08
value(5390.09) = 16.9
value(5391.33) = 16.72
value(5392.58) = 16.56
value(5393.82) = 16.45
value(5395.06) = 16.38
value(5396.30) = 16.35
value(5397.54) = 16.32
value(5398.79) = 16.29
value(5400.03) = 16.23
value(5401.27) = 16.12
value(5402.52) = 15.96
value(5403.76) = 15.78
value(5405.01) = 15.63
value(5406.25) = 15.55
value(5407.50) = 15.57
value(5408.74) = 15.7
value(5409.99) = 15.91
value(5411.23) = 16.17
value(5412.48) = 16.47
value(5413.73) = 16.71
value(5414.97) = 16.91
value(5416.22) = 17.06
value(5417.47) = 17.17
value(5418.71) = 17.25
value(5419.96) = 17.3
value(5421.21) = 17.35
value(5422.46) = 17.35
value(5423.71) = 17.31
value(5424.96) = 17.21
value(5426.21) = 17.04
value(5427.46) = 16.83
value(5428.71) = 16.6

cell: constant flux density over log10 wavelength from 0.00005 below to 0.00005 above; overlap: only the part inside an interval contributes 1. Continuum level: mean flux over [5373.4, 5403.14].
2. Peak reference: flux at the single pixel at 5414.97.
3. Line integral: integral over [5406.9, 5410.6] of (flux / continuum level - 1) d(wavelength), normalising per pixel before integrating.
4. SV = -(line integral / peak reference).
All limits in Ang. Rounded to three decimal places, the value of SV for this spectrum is 0.015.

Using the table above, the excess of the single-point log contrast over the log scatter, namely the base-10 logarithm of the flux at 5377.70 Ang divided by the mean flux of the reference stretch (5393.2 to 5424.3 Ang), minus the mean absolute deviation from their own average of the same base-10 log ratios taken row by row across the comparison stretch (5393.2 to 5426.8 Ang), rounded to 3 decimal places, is 0.010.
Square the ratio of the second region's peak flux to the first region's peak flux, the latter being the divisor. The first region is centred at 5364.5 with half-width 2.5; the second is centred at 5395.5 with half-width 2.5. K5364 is 0.91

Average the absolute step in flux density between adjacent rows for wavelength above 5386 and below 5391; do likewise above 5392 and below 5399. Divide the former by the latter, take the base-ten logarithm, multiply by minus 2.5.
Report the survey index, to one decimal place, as -1.1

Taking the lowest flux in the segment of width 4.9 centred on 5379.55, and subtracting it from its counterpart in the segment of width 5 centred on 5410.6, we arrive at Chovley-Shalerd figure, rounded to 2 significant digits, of -1.7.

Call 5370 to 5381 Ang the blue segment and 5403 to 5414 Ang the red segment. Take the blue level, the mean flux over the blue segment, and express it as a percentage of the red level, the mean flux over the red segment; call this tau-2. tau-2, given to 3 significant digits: 107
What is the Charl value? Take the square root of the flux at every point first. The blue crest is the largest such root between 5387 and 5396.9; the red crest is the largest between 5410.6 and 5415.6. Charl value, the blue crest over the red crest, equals 1.01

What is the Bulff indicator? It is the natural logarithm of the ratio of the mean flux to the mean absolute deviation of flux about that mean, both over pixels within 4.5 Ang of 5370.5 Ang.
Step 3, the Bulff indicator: 4.7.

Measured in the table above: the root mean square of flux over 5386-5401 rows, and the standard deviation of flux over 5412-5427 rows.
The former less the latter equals 16.4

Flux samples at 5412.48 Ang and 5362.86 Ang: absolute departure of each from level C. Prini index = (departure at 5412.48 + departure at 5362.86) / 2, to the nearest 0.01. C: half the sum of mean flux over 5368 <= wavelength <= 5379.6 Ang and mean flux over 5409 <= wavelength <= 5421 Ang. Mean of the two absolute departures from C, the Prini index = 0.40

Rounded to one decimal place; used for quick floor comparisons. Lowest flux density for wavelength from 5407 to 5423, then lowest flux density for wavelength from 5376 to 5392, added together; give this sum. 32.3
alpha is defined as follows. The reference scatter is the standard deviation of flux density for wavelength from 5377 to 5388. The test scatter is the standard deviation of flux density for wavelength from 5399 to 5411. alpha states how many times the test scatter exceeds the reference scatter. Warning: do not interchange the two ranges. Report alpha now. 3.6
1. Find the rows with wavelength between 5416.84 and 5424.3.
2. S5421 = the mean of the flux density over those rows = 17.3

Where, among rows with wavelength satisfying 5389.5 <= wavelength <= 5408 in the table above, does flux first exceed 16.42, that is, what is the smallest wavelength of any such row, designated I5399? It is 5390.09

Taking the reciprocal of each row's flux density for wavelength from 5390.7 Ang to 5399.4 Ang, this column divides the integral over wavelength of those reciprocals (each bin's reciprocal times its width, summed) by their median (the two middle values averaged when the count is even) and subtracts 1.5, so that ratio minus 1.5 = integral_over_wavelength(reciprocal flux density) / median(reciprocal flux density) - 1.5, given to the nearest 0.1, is 7.2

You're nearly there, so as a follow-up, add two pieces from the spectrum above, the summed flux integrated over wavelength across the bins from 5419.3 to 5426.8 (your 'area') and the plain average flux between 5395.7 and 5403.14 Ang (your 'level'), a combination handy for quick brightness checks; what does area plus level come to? 146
